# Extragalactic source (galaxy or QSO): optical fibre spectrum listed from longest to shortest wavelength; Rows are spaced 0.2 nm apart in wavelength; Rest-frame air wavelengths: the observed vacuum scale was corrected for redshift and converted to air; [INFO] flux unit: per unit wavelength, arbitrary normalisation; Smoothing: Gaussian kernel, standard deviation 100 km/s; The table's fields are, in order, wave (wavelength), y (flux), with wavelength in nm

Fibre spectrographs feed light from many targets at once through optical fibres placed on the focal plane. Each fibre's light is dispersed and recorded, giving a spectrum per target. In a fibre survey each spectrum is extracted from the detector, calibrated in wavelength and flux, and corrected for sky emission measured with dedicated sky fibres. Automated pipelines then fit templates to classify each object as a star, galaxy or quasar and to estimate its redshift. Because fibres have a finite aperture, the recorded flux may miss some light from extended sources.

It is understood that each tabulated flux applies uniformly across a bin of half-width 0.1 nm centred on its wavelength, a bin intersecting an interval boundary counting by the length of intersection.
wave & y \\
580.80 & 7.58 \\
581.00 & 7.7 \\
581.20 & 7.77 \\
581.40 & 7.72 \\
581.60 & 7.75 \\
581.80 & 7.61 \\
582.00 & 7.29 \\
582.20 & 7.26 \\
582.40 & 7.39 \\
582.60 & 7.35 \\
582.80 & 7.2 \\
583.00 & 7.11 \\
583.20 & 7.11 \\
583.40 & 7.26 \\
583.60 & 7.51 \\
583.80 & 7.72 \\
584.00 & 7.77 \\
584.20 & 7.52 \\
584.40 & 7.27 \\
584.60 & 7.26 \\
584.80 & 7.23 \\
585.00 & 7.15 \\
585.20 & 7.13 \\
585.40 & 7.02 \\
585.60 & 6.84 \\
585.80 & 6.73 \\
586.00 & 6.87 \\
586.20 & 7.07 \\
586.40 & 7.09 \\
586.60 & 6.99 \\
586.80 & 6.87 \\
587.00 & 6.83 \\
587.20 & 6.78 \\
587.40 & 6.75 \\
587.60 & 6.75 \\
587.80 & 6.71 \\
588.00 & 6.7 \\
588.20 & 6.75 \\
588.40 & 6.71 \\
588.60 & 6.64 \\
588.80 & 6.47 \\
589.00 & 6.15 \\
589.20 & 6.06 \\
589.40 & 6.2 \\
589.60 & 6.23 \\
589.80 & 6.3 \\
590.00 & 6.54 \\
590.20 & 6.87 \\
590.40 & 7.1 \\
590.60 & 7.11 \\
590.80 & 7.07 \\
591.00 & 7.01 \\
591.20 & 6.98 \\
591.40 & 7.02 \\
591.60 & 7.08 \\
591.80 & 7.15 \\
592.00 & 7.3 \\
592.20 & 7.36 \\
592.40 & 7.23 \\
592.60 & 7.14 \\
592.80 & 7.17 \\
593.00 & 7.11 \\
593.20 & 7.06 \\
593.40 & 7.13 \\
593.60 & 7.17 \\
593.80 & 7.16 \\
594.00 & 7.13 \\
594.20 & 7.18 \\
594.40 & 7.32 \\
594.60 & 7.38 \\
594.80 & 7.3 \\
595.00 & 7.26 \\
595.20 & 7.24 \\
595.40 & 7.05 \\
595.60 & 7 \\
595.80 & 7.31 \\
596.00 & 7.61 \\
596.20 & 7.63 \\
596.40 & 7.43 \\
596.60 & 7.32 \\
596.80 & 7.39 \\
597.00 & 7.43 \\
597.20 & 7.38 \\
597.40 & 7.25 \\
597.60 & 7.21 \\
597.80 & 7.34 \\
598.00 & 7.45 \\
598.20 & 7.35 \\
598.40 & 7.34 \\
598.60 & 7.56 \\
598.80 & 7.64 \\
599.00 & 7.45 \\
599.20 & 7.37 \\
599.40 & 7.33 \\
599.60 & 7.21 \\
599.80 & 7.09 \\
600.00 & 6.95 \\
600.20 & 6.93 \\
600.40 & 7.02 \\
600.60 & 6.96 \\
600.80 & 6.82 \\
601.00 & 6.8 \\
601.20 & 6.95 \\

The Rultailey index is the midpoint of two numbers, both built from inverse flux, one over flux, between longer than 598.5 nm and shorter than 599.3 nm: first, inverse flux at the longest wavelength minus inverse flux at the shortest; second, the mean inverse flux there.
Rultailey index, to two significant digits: 0.068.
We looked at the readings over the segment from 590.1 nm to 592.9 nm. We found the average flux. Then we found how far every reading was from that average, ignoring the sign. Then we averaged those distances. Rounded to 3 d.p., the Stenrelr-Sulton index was 0.096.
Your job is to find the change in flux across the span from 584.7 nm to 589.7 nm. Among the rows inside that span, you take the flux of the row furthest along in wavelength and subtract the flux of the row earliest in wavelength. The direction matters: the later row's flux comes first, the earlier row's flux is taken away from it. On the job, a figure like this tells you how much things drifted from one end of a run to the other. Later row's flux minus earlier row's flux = -1.0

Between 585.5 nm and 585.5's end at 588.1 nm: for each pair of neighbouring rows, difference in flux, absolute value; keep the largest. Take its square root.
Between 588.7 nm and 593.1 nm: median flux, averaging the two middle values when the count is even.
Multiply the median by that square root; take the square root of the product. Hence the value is 1.77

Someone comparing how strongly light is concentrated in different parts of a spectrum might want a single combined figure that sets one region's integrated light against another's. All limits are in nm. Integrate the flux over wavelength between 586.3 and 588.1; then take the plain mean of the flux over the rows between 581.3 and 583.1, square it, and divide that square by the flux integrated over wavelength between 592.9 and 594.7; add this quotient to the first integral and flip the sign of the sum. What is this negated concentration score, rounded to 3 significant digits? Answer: -16.5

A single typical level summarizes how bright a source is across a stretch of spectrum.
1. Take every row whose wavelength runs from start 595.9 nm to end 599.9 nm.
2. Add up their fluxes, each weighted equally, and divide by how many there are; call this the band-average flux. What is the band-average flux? 7.39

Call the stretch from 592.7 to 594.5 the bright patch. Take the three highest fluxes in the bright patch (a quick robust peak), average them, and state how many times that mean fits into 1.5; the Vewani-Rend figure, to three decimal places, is 0.208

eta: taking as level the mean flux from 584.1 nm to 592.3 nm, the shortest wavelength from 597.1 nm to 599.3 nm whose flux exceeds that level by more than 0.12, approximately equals 597.20 nm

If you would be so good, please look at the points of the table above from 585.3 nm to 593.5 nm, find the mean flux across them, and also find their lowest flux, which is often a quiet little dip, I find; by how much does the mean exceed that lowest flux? 0.79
